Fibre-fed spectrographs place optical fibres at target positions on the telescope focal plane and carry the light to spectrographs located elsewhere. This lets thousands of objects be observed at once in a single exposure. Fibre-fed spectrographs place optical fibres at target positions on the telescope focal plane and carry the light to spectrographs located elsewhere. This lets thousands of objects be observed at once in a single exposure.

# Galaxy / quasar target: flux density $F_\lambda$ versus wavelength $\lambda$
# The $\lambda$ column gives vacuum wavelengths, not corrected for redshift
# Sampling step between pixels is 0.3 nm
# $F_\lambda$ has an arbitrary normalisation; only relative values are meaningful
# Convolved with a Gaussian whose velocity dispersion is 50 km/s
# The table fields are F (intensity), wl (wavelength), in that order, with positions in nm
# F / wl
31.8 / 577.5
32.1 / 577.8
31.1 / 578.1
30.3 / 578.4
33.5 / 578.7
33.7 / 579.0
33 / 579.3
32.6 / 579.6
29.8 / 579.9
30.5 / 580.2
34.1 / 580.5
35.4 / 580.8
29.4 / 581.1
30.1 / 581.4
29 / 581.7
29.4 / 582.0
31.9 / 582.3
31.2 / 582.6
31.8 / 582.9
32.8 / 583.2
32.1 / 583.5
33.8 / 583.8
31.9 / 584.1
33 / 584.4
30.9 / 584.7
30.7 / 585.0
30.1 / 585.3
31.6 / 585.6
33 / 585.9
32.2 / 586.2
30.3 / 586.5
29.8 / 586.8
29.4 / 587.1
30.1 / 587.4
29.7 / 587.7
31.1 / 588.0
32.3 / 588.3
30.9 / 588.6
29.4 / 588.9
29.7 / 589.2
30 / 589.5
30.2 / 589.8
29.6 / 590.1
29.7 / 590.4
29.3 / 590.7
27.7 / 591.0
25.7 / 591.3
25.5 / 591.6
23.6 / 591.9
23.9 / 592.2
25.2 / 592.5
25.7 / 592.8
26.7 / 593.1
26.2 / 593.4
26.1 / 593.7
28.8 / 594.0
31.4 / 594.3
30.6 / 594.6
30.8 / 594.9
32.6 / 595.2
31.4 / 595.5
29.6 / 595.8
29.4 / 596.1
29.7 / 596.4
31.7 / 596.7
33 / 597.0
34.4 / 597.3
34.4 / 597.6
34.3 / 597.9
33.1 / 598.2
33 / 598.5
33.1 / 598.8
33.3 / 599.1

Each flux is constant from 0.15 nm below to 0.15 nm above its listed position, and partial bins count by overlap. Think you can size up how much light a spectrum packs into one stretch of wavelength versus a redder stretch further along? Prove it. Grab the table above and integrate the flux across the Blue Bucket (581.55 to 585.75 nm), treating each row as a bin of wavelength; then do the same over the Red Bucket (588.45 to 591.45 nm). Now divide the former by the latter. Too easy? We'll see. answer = 1.51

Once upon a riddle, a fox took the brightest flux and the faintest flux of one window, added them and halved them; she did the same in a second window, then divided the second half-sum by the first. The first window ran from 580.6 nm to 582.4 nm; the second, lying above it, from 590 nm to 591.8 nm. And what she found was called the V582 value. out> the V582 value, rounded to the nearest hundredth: 0.86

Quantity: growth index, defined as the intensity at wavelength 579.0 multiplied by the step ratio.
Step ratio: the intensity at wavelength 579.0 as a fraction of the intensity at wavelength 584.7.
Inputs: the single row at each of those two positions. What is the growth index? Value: 36.8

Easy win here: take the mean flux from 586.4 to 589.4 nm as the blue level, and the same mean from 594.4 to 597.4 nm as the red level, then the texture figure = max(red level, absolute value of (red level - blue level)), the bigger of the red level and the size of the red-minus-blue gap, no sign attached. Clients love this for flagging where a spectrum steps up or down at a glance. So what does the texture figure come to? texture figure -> 31.3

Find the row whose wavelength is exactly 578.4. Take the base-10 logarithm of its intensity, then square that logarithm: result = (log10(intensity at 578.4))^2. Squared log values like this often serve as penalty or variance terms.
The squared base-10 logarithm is 2.19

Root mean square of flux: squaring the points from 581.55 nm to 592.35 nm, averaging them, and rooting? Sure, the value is 30.2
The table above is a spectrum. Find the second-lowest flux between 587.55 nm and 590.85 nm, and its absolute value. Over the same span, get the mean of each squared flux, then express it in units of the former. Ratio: 31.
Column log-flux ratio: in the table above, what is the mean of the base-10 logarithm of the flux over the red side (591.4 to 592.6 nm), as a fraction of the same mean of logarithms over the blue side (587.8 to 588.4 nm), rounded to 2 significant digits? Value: 0.93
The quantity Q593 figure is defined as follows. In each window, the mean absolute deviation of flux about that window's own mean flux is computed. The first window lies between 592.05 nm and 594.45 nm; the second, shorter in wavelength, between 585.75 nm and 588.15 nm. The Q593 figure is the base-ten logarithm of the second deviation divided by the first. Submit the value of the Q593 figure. -0.20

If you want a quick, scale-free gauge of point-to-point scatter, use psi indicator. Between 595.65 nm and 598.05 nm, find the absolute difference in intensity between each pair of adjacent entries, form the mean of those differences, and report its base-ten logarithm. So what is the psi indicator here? -0.12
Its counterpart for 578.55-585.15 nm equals 0.16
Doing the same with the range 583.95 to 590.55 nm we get -0.05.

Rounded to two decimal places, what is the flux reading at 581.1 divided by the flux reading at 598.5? 0.89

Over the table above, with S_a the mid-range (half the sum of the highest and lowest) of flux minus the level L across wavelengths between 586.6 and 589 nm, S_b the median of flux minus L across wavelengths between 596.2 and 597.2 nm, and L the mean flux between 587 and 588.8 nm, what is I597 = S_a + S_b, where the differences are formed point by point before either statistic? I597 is 1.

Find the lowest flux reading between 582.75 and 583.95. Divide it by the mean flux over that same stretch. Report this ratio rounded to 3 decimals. 0.975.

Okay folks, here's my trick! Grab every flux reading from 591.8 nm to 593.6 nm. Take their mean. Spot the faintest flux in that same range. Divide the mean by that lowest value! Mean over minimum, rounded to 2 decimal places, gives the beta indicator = 1.07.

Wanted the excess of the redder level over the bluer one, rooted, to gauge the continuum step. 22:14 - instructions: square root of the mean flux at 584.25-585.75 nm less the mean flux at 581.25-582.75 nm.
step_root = 1.0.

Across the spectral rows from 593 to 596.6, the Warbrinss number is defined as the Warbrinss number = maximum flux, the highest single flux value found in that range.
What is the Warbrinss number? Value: 32.6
